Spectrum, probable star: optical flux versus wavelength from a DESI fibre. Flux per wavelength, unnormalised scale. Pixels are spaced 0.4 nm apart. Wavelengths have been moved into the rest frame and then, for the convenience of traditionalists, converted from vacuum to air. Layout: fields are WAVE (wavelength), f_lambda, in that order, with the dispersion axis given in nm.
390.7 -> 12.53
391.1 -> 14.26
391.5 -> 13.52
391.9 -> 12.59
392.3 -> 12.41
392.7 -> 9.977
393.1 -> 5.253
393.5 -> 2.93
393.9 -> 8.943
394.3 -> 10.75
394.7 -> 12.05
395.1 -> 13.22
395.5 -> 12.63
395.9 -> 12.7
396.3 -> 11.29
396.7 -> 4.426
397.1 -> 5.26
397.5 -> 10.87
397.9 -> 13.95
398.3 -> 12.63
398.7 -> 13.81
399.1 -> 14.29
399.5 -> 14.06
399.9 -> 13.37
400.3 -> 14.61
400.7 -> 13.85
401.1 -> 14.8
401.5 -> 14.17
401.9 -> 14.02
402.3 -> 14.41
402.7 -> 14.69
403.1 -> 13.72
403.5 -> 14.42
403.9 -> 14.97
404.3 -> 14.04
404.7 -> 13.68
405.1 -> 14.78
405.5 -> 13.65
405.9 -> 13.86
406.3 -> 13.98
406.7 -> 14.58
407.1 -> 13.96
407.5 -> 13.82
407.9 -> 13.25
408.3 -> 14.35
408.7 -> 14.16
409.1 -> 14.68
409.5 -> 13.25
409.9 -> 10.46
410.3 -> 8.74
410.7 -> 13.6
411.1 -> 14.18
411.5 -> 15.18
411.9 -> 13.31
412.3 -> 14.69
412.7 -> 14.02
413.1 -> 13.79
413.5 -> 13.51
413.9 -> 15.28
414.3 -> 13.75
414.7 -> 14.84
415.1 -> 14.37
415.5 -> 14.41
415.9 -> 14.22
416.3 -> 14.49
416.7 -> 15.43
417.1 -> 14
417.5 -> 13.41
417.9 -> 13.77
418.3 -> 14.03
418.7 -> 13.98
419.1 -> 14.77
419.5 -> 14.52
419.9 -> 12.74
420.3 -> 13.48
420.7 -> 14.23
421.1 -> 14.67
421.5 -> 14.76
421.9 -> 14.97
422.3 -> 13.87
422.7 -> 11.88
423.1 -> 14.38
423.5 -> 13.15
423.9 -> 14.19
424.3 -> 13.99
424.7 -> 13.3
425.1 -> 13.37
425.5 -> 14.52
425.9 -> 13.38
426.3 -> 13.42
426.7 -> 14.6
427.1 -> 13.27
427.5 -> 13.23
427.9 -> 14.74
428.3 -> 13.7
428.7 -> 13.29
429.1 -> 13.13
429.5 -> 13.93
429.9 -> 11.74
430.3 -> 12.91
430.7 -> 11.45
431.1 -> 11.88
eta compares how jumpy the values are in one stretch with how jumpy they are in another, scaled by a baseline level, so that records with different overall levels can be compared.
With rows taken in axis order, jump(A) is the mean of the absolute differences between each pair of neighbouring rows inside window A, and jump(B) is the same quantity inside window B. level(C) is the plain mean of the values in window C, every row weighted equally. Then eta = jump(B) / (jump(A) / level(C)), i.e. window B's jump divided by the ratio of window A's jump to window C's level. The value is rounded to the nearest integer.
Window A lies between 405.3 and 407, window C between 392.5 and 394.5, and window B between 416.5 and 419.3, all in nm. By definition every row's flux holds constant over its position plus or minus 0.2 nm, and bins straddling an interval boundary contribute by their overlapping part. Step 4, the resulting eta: 14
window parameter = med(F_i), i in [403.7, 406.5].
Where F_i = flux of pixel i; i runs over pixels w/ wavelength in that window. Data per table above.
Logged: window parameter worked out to 14.0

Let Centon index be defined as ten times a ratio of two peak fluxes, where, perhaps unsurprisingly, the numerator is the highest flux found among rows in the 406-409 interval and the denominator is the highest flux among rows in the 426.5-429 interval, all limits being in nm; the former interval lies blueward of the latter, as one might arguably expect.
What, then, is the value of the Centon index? 9.9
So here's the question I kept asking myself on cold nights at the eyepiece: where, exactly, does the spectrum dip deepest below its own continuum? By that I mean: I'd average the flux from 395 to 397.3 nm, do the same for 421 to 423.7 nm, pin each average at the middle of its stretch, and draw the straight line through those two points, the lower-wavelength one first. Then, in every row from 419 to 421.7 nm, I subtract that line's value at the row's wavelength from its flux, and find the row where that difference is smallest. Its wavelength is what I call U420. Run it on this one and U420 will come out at 419.9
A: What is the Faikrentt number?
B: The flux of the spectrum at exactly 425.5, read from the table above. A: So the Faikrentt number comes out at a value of 14.52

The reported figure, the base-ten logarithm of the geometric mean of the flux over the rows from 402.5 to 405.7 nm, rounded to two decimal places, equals 1.15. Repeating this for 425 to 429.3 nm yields 1.14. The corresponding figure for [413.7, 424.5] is 1.15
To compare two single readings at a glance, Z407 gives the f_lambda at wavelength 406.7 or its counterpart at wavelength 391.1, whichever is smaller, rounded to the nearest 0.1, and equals 14.3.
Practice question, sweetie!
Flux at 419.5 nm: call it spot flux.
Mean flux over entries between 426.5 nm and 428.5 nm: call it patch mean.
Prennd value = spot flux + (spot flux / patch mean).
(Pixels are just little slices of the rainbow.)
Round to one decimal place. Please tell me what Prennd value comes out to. 15.6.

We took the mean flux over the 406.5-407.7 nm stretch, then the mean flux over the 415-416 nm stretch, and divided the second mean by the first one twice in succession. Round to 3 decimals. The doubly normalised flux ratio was 0.072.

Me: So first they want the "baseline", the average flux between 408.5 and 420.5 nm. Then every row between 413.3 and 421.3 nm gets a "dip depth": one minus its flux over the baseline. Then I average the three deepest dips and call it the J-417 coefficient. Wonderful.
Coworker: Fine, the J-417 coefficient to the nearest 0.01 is 0.05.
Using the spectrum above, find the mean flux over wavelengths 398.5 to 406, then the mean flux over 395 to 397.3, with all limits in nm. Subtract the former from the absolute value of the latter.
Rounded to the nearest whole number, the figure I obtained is -4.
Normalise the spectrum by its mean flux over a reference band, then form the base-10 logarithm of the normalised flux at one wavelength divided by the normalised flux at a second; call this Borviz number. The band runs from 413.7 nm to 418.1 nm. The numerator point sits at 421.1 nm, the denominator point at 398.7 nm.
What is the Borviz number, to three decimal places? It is 0.026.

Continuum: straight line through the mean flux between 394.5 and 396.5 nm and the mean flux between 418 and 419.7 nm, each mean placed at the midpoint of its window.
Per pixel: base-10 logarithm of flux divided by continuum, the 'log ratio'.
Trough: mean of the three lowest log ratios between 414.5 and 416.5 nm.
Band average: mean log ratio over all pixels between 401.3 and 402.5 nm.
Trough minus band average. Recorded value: -0.032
